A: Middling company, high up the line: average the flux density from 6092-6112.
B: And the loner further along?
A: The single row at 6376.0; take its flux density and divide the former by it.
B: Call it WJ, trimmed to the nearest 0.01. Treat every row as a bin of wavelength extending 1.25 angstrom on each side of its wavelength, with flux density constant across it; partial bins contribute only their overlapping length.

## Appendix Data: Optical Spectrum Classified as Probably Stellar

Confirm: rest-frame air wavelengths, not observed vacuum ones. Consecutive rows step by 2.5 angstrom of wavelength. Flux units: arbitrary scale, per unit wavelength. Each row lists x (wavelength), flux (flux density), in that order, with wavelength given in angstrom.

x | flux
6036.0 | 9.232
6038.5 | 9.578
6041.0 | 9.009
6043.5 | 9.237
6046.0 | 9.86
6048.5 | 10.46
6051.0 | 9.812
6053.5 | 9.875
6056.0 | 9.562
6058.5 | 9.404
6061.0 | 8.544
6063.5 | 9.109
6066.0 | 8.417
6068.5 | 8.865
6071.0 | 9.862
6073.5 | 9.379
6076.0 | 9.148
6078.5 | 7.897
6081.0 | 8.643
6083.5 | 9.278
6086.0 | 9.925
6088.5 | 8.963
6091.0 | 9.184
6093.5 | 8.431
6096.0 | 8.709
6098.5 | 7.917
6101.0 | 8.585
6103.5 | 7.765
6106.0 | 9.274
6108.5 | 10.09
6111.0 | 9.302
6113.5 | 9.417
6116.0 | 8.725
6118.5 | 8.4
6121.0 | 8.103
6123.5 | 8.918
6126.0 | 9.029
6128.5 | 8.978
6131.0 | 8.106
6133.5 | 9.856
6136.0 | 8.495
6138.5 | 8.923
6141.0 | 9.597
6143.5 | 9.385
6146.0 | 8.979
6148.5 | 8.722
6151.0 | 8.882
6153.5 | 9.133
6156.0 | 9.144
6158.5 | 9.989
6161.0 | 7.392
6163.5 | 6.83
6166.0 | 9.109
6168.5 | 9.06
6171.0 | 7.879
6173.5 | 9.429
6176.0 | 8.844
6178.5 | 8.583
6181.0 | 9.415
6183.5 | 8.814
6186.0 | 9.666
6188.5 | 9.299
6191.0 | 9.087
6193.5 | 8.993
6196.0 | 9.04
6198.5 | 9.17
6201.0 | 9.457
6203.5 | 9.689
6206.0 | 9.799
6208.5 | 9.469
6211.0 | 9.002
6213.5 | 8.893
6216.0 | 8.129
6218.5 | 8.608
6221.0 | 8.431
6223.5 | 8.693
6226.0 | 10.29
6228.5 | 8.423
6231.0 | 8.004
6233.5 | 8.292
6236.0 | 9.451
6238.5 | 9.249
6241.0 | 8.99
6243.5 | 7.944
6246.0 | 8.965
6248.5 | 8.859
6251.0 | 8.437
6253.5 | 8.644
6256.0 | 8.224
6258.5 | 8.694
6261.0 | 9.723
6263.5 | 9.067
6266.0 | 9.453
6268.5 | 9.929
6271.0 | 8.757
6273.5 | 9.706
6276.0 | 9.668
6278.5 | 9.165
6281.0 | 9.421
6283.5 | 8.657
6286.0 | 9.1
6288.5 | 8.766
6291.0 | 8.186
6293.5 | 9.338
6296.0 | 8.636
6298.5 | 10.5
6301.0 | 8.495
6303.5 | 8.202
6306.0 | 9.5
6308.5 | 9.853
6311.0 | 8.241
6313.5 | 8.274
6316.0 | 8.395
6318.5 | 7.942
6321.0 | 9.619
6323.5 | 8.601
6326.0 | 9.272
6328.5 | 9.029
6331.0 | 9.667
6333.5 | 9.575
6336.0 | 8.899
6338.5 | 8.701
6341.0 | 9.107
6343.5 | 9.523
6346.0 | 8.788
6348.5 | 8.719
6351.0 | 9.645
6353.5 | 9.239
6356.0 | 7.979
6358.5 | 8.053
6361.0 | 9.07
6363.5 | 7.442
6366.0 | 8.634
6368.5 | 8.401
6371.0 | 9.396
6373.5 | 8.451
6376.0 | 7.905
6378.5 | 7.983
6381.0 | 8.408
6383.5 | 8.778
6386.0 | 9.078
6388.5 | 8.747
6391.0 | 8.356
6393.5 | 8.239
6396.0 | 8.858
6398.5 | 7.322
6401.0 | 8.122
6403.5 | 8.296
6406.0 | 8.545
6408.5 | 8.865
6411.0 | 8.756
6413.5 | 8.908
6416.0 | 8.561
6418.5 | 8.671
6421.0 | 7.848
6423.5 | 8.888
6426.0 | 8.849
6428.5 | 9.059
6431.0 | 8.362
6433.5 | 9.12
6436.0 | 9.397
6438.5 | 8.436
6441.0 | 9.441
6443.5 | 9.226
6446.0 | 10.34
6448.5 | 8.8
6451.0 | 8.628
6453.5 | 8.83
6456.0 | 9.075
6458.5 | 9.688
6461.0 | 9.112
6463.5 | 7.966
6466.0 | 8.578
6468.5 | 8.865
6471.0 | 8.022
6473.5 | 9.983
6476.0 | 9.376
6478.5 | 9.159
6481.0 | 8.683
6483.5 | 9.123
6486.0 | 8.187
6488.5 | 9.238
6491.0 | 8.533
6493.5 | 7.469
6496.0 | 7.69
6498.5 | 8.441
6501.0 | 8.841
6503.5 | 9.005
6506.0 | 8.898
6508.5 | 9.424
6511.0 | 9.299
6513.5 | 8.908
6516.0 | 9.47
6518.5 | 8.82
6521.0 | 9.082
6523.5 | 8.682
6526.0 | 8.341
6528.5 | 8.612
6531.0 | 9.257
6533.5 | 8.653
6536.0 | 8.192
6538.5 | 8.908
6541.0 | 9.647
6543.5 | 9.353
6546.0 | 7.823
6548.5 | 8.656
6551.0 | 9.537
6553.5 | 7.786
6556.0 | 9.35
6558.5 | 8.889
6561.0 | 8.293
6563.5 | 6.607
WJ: 1.11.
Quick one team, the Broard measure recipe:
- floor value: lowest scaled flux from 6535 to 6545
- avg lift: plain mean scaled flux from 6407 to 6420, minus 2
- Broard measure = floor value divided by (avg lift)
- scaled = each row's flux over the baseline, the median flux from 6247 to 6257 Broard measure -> -0.98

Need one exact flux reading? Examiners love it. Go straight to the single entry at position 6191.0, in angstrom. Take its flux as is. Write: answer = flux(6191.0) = 9.087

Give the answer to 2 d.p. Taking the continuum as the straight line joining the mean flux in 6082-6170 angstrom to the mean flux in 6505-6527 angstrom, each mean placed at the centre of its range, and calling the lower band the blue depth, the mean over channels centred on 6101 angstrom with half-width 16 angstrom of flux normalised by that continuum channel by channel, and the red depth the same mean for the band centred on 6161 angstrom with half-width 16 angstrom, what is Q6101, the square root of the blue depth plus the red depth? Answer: 1.41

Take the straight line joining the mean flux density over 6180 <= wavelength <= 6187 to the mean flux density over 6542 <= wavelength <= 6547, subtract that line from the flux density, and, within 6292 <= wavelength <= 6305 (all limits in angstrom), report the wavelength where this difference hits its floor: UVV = 6303.5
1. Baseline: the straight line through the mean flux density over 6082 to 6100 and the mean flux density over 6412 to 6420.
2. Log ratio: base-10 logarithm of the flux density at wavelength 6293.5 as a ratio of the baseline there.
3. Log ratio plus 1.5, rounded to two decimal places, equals 1.53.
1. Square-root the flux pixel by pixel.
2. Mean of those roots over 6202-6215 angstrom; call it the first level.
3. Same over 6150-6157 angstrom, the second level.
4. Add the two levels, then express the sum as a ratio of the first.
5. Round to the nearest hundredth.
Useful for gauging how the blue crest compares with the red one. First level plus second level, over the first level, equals 1.98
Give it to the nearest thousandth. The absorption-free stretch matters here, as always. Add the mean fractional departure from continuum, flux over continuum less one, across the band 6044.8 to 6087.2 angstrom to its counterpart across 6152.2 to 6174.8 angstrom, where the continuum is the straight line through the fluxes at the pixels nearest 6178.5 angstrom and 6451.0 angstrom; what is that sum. 0.095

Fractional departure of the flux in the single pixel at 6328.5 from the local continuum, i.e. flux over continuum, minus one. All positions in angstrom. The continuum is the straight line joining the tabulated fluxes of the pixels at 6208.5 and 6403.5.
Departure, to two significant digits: 0.032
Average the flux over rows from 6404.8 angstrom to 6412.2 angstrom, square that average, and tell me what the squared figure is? 76.1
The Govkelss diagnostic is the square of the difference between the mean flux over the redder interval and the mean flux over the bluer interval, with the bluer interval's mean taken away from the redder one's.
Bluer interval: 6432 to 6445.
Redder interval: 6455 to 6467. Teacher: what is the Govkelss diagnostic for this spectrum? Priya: 0.06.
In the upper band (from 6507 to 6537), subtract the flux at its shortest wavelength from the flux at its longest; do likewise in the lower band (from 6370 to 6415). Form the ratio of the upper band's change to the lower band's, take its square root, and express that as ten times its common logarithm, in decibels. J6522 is 2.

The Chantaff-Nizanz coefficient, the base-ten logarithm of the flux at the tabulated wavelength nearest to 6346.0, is 0.944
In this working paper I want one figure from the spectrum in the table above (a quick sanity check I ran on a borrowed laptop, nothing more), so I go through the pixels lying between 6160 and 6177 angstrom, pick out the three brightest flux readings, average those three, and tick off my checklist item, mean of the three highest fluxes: 9.2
